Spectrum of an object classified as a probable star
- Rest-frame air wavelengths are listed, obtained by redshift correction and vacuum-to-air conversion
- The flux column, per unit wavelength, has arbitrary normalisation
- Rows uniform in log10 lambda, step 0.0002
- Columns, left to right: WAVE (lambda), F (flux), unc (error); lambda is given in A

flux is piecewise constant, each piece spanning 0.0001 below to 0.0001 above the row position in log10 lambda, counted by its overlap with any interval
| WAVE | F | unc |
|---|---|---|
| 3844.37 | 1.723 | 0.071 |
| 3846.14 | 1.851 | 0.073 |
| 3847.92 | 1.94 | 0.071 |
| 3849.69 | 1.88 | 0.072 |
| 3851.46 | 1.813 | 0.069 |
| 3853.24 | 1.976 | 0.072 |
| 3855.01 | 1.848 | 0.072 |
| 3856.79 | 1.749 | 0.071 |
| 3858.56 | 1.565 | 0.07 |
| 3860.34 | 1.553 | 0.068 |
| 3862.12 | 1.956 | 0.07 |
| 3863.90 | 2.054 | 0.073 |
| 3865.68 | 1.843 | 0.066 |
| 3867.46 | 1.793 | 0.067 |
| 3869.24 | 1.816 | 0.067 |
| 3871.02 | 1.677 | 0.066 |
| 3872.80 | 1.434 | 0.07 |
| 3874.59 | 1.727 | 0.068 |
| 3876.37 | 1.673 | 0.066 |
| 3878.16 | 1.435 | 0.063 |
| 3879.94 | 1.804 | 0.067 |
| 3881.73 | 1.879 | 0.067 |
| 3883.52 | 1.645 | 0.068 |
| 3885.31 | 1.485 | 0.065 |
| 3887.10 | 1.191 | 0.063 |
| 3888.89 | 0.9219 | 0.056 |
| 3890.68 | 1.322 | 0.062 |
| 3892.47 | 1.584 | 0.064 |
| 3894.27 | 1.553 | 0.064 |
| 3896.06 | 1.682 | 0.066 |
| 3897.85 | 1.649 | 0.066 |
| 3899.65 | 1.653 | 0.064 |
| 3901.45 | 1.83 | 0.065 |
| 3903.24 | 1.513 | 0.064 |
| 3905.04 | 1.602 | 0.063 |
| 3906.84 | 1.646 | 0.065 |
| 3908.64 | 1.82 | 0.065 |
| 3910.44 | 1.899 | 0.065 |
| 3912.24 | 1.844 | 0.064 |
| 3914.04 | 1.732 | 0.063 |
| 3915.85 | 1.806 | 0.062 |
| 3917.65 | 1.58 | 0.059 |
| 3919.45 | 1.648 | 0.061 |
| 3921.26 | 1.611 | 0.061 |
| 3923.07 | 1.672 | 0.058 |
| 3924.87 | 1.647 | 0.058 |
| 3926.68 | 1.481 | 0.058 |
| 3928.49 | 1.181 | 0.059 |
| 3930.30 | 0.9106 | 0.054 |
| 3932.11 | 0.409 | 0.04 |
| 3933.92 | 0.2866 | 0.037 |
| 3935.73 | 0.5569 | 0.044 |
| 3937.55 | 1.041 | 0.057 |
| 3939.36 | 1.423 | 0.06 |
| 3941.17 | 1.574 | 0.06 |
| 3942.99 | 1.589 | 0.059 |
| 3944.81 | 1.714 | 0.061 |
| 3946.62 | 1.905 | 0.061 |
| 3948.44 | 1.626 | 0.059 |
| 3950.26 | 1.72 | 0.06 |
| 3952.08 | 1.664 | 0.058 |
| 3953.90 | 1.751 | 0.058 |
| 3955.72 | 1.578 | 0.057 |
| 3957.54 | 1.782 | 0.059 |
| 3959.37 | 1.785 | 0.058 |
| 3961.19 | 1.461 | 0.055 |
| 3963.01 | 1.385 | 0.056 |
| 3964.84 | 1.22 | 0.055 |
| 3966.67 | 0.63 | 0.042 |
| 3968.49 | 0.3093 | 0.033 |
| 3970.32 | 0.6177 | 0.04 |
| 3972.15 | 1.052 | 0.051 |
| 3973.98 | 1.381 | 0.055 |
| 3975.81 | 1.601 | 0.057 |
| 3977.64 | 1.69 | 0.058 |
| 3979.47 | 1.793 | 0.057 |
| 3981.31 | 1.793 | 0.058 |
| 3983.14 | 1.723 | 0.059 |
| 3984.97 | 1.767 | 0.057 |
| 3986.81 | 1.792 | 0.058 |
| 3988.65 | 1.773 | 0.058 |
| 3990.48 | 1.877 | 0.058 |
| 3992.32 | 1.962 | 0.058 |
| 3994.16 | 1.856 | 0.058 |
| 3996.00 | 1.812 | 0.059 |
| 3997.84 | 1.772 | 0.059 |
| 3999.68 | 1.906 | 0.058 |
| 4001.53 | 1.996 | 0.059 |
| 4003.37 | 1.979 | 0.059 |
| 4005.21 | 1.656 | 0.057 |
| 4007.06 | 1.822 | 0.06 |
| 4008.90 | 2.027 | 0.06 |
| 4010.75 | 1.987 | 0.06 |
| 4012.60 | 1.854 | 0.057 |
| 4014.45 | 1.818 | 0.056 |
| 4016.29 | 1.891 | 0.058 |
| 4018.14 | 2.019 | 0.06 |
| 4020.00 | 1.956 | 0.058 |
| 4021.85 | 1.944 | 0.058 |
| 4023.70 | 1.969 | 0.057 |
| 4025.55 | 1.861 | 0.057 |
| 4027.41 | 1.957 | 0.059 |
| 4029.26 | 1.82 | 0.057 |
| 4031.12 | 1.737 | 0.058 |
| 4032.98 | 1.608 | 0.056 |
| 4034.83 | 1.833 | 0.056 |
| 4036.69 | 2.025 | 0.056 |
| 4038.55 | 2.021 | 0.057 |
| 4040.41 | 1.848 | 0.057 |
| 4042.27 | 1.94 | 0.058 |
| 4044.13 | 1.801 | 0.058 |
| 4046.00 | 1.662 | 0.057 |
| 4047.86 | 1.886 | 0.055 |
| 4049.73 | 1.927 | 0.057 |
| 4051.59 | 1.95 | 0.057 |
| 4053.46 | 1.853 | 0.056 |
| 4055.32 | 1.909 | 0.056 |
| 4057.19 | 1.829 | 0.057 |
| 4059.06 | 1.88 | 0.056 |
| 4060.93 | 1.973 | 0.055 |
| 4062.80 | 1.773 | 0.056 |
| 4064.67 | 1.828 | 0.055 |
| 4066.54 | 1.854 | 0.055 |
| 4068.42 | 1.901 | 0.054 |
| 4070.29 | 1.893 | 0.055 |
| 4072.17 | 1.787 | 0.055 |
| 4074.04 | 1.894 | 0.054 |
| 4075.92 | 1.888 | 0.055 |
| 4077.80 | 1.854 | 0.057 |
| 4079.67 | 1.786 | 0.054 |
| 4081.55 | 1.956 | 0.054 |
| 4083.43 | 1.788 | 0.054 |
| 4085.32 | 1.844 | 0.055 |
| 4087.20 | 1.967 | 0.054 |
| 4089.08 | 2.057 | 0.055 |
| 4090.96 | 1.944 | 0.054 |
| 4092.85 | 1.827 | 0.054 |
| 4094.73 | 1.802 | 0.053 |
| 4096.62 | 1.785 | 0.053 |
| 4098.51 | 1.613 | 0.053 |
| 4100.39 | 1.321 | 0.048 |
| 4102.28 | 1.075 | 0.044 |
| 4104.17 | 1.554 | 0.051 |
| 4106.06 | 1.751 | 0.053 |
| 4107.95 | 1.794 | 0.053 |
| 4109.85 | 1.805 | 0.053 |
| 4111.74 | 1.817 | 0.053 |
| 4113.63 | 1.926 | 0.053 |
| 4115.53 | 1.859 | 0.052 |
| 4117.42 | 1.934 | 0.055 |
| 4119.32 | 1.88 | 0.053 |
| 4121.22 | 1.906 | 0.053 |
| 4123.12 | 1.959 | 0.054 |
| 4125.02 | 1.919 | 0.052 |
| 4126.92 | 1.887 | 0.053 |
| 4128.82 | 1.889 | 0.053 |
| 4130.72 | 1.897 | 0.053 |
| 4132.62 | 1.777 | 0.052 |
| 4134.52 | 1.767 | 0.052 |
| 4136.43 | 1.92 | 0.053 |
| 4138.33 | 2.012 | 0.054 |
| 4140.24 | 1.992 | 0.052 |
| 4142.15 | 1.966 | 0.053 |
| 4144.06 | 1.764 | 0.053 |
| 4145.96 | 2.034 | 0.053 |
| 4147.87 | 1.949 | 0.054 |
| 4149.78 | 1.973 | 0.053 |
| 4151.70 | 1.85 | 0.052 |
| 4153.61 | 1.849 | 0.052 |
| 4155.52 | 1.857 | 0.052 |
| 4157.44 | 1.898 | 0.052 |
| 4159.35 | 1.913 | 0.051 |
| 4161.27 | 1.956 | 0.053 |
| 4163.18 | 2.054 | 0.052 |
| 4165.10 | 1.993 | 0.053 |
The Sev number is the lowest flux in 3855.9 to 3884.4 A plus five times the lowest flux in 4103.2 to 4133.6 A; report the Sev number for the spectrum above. 9.2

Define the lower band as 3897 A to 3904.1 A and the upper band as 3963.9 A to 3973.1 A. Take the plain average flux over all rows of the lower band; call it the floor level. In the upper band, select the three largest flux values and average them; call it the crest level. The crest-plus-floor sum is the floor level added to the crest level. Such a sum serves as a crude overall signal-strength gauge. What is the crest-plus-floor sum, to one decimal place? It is 2.6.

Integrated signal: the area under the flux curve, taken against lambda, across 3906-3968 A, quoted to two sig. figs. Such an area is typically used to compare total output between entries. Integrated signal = 90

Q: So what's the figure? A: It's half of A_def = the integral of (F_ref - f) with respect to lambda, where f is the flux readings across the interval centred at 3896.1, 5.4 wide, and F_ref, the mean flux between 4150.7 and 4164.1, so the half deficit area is 0.8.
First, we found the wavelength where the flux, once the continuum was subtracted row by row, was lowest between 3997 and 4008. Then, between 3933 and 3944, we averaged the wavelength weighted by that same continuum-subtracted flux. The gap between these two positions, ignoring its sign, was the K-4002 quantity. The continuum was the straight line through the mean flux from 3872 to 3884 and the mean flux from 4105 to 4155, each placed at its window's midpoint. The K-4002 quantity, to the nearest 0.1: 69.1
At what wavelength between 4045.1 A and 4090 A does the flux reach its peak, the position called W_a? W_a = 4089.08 A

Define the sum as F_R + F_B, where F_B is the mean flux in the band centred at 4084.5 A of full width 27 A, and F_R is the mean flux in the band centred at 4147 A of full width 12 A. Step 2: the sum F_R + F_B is 3.79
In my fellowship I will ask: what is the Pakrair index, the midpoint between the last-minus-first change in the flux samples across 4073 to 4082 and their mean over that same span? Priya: 0.97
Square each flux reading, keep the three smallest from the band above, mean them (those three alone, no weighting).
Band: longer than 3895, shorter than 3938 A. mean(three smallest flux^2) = 0.2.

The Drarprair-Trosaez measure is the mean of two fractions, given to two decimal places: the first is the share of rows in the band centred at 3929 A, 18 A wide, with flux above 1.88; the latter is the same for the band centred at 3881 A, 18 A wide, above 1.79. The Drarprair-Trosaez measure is 0.10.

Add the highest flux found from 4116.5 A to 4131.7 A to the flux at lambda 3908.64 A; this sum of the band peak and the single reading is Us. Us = 3.78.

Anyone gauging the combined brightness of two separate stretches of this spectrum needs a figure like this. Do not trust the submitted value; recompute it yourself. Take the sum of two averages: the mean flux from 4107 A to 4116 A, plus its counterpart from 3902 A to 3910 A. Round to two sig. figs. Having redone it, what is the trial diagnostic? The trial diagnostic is 3.5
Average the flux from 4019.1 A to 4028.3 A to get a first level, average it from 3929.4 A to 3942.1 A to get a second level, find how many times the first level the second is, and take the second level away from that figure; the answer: -0.43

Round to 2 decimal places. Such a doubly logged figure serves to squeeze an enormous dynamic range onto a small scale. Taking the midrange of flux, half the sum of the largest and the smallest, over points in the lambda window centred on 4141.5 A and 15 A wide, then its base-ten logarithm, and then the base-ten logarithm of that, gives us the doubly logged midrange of -0.56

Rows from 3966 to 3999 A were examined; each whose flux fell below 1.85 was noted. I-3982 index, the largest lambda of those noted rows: 3997.84 A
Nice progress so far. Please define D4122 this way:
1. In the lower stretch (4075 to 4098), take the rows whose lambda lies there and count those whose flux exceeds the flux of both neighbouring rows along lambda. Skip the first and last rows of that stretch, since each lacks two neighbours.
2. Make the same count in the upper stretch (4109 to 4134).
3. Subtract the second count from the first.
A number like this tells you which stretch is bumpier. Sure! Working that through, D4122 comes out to -2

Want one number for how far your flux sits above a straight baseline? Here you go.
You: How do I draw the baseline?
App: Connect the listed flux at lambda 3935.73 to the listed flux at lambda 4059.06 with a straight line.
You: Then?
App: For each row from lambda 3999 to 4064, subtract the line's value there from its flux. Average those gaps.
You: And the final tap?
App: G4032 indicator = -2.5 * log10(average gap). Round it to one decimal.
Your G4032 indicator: 1.3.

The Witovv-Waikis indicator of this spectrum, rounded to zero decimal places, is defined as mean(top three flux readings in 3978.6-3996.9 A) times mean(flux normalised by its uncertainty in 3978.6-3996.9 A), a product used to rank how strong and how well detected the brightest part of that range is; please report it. 59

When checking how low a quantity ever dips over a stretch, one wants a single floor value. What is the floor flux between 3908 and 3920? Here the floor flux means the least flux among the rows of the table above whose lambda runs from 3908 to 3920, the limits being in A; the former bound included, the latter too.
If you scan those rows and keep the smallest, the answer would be 1.58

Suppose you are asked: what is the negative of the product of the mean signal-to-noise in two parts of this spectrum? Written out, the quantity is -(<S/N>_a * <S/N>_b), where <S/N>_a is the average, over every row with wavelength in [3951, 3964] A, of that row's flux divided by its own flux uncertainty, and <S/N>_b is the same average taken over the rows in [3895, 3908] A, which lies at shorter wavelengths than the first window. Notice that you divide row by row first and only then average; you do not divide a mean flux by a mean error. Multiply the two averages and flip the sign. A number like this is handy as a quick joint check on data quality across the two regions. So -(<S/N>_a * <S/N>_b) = -726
